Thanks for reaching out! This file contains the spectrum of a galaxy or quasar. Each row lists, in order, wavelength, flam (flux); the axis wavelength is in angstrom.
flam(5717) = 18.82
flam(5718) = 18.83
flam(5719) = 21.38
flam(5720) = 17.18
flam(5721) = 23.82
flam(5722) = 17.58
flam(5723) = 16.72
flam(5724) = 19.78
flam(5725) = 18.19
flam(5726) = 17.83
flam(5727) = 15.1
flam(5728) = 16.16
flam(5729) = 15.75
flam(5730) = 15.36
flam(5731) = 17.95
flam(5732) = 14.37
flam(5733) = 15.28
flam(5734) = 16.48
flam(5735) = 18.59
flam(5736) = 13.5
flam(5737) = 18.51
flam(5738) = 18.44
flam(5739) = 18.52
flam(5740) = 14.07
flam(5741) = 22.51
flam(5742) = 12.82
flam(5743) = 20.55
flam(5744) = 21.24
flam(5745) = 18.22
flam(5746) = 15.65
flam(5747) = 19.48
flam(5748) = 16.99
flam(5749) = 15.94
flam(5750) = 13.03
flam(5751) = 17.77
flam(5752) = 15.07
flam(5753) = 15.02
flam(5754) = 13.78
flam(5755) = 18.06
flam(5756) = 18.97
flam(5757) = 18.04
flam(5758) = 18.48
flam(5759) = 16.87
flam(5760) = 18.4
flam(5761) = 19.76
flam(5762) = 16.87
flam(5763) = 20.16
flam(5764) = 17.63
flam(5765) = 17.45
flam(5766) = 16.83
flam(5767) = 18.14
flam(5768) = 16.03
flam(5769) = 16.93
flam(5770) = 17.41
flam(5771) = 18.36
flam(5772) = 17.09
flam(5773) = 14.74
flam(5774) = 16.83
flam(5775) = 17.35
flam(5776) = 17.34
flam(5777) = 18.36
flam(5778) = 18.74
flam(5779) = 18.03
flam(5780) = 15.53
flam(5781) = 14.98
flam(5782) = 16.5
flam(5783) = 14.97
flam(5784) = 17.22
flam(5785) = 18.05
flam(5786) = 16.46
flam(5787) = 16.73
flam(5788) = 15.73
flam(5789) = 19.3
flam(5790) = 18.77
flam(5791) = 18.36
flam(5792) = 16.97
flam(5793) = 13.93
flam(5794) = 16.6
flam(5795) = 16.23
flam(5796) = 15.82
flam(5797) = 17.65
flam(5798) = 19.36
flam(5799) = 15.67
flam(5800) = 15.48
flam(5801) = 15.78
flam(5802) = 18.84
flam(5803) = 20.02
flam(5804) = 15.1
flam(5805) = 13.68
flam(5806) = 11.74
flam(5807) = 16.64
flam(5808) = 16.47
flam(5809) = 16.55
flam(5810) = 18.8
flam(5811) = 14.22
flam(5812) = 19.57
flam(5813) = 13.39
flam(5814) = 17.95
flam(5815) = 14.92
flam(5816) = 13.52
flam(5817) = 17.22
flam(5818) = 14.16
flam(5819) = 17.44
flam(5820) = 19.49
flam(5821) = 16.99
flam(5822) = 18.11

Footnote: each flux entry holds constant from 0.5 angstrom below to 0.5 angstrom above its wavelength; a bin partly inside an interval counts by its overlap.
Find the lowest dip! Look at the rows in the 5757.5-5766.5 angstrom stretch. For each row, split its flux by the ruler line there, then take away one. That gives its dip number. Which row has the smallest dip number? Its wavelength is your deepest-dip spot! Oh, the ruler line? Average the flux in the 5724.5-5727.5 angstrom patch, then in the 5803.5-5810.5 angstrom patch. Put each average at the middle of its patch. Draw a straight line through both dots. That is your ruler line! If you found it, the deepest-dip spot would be 5759 angstrom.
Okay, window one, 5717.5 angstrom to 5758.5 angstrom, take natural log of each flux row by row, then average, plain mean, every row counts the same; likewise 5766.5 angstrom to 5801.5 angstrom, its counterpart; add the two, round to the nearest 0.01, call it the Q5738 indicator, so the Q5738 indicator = 5.67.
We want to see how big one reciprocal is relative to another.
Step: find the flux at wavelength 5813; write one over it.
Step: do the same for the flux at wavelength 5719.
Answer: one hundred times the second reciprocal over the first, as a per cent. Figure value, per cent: 63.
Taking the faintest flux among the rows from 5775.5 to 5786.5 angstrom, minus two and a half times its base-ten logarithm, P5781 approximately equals -2.94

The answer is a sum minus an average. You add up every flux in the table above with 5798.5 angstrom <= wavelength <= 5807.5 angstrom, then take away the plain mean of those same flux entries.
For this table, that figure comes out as 127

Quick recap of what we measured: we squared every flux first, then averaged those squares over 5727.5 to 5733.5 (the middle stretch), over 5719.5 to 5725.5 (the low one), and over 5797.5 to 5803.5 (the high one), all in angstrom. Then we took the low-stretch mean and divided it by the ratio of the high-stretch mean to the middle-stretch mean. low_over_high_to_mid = 293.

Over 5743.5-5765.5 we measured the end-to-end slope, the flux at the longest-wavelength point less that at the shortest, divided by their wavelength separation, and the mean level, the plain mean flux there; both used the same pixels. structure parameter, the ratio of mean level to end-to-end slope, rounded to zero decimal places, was -96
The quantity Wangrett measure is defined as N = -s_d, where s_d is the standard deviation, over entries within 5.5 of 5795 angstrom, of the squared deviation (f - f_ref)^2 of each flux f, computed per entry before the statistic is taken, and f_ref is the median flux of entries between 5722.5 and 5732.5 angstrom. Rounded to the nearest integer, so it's -3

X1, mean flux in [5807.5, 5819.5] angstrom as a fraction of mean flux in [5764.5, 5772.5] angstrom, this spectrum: 0.94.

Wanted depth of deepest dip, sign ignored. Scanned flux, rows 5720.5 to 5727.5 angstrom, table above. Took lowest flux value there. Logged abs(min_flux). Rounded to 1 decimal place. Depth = 15.1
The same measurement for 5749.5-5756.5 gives 13.0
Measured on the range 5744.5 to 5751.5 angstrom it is 13.0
